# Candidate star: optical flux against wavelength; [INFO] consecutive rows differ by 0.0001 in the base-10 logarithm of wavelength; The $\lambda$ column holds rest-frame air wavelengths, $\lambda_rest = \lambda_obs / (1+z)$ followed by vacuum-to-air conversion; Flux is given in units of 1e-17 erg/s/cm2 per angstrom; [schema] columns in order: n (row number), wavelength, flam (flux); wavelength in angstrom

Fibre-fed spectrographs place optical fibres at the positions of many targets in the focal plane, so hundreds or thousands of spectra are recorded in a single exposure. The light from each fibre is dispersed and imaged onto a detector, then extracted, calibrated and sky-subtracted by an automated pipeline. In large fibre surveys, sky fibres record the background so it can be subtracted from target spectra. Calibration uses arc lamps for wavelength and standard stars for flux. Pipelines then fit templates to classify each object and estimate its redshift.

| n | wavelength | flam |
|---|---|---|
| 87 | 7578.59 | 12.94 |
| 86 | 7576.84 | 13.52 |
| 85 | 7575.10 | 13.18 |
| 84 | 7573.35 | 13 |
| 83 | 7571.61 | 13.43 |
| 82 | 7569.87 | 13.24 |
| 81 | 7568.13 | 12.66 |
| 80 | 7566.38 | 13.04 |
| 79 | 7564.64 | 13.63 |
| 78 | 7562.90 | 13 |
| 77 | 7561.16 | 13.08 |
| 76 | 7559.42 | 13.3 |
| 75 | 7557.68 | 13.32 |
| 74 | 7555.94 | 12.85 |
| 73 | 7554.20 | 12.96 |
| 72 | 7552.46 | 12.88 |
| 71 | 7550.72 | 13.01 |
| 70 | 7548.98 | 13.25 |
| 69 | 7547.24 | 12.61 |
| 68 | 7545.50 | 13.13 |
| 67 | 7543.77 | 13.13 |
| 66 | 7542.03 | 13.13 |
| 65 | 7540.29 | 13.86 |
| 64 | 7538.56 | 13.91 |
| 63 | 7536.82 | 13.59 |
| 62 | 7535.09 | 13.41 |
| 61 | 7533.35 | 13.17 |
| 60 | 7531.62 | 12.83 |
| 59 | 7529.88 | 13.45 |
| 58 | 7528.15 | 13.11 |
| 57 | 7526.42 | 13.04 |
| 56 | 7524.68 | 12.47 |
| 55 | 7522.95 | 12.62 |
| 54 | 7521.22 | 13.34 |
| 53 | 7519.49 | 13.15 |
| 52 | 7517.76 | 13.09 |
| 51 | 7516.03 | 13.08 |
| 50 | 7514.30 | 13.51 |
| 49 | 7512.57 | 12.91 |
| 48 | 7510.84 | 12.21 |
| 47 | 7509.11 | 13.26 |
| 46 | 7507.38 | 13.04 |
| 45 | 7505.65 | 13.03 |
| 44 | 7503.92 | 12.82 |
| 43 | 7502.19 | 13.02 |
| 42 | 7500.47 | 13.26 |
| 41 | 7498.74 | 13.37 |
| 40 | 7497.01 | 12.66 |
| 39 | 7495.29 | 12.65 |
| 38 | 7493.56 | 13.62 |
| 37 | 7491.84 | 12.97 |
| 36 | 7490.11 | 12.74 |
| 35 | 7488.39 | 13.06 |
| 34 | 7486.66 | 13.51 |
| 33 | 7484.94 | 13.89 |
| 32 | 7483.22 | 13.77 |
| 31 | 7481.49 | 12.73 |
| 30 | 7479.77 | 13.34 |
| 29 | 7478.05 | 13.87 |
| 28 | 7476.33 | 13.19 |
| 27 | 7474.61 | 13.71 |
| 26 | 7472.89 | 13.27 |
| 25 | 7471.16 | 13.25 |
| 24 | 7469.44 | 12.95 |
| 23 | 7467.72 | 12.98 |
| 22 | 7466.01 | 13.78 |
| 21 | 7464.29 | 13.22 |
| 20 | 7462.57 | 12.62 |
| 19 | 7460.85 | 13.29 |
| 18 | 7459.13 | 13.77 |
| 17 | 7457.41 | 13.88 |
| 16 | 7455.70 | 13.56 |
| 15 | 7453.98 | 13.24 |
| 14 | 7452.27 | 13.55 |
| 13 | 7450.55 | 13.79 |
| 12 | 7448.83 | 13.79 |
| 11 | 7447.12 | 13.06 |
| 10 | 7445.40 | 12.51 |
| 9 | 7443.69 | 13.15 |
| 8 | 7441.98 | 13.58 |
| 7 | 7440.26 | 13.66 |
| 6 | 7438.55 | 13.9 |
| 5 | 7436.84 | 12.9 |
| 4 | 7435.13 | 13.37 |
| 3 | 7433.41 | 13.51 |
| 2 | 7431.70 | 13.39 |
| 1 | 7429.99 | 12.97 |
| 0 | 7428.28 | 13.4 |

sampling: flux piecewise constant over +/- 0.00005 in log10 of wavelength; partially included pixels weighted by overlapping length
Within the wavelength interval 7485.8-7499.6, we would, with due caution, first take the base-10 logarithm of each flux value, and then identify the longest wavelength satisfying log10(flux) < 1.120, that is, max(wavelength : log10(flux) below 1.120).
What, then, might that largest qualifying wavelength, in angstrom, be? 7497.01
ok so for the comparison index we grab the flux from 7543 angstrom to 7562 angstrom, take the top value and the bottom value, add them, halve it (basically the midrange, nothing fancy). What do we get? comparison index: 13.0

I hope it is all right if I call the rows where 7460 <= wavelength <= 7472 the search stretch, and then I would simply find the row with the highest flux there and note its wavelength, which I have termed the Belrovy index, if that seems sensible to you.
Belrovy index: 7466.01 angstrom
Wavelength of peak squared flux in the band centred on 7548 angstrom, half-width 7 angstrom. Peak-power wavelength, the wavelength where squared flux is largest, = 7548.98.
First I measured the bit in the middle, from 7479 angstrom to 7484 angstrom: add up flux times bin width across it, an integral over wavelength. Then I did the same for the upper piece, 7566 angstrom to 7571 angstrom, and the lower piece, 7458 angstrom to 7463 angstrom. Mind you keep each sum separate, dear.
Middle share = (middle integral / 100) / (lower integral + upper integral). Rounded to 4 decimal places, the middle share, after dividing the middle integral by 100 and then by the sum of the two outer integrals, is 0.0050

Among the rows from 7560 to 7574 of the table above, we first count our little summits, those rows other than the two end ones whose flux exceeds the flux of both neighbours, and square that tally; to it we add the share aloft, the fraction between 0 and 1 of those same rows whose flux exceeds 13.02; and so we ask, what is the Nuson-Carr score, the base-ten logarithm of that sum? 0.67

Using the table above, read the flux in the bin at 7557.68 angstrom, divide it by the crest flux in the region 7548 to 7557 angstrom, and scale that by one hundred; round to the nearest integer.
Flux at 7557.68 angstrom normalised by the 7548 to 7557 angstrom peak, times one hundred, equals 101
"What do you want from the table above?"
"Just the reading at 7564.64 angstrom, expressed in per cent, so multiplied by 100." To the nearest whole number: 1363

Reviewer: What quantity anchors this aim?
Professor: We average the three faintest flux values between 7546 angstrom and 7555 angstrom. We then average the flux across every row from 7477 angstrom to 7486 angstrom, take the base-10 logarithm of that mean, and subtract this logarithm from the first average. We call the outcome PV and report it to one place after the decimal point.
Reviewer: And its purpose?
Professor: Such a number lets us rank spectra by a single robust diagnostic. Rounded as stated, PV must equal 11.7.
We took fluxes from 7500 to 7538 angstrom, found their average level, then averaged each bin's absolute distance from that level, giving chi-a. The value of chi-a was 0.24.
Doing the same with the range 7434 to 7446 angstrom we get 0.38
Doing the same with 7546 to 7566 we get 0.21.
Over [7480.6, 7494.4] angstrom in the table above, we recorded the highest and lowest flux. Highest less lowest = 1.2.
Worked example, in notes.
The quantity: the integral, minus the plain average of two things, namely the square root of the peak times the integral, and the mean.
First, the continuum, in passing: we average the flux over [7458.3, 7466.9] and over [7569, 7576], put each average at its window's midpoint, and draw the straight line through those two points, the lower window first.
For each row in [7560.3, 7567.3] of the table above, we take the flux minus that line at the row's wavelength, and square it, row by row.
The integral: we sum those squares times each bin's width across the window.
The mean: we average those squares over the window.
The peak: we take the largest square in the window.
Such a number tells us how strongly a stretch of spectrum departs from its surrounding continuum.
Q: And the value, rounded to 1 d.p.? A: 0.3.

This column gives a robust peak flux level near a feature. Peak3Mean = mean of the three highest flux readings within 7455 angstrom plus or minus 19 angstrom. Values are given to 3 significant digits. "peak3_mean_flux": 13.9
